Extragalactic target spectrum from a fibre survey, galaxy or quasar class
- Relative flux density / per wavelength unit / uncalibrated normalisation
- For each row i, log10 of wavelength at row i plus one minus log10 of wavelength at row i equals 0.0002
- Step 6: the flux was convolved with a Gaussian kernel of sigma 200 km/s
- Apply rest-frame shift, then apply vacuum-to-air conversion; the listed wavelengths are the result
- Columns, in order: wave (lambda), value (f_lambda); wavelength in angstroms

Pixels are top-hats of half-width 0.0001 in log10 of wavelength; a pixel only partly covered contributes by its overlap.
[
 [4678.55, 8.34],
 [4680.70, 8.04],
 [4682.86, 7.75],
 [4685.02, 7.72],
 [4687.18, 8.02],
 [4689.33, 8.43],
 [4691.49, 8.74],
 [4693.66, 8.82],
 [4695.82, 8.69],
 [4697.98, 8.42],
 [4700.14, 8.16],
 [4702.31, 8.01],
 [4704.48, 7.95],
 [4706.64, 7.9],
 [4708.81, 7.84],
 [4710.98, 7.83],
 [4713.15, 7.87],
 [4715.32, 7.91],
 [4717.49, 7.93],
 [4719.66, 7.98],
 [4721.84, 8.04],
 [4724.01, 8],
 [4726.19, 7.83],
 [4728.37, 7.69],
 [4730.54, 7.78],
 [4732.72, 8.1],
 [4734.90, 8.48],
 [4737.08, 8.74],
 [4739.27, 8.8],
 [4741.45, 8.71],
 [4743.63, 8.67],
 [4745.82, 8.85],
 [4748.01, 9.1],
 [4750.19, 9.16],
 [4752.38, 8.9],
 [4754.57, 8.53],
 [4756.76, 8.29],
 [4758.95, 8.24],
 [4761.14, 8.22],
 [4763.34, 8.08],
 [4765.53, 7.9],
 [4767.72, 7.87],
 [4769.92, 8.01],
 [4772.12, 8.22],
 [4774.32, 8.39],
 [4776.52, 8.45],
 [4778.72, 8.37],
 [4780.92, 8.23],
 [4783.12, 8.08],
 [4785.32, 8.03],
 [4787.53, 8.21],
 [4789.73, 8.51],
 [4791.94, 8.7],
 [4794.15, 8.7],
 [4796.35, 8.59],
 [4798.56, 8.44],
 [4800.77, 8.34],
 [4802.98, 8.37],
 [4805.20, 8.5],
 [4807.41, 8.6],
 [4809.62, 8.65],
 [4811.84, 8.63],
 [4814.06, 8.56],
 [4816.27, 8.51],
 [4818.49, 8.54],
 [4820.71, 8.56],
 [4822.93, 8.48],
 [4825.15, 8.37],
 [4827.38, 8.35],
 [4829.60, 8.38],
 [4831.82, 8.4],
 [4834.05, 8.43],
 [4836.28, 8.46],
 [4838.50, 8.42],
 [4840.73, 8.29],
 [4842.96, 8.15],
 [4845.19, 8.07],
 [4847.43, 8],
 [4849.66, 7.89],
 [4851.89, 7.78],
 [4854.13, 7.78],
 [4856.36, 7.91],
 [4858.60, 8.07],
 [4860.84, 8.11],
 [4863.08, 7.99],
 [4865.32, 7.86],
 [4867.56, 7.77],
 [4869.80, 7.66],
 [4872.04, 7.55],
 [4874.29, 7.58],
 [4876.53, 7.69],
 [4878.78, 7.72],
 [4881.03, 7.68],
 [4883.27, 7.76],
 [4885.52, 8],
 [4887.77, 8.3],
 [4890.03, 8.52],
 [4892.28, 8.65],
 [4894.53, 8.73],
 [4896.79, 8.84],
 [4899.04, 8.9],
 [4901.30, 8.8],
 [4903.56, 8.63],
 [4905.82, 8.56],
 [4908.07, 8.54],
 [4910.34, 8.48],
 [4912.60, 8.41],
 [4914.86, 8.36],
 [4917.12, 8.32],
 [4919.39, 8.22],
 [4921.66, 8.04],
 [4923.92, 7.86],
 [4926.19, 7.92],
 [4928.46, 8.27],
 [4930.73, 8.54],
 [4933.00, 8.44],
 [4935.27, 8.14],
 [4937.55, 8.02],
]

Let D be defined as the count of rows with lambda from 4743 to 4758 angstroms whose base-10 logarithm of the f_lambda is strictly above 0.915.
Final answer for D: 7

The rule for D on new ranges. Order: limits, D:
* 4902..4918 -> 7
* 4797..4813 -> 7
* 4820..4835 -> 7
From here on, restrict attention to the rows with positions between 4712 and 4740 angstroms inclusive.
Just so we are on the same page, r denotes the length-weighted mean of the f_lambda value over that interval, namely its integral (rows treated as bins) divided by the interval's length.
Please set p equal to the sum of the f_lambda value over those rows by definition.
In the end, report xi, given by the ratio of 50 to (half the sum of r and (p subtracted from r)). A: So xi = -1.12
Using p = 105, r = 8.1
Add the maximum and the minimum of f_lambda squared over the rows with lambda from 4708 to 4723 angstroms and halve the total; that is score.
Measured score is 63.0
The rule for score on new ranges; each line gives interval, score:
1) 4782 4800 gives 70.1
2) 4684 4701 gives 68.7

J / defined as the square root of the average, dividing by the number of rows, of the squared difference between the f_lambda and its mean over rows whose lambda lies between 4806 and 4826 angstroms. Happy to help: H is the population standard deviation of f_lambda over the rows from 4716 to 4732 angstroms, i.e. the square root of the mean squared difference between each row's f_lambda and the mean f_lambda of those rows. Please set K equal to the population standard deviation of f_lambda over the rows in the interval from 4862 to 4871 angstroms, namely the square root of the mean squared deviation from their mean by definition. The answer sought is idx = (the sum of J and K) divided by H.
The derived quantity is 1.7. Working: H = 0.119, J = 0.08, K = 0.12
